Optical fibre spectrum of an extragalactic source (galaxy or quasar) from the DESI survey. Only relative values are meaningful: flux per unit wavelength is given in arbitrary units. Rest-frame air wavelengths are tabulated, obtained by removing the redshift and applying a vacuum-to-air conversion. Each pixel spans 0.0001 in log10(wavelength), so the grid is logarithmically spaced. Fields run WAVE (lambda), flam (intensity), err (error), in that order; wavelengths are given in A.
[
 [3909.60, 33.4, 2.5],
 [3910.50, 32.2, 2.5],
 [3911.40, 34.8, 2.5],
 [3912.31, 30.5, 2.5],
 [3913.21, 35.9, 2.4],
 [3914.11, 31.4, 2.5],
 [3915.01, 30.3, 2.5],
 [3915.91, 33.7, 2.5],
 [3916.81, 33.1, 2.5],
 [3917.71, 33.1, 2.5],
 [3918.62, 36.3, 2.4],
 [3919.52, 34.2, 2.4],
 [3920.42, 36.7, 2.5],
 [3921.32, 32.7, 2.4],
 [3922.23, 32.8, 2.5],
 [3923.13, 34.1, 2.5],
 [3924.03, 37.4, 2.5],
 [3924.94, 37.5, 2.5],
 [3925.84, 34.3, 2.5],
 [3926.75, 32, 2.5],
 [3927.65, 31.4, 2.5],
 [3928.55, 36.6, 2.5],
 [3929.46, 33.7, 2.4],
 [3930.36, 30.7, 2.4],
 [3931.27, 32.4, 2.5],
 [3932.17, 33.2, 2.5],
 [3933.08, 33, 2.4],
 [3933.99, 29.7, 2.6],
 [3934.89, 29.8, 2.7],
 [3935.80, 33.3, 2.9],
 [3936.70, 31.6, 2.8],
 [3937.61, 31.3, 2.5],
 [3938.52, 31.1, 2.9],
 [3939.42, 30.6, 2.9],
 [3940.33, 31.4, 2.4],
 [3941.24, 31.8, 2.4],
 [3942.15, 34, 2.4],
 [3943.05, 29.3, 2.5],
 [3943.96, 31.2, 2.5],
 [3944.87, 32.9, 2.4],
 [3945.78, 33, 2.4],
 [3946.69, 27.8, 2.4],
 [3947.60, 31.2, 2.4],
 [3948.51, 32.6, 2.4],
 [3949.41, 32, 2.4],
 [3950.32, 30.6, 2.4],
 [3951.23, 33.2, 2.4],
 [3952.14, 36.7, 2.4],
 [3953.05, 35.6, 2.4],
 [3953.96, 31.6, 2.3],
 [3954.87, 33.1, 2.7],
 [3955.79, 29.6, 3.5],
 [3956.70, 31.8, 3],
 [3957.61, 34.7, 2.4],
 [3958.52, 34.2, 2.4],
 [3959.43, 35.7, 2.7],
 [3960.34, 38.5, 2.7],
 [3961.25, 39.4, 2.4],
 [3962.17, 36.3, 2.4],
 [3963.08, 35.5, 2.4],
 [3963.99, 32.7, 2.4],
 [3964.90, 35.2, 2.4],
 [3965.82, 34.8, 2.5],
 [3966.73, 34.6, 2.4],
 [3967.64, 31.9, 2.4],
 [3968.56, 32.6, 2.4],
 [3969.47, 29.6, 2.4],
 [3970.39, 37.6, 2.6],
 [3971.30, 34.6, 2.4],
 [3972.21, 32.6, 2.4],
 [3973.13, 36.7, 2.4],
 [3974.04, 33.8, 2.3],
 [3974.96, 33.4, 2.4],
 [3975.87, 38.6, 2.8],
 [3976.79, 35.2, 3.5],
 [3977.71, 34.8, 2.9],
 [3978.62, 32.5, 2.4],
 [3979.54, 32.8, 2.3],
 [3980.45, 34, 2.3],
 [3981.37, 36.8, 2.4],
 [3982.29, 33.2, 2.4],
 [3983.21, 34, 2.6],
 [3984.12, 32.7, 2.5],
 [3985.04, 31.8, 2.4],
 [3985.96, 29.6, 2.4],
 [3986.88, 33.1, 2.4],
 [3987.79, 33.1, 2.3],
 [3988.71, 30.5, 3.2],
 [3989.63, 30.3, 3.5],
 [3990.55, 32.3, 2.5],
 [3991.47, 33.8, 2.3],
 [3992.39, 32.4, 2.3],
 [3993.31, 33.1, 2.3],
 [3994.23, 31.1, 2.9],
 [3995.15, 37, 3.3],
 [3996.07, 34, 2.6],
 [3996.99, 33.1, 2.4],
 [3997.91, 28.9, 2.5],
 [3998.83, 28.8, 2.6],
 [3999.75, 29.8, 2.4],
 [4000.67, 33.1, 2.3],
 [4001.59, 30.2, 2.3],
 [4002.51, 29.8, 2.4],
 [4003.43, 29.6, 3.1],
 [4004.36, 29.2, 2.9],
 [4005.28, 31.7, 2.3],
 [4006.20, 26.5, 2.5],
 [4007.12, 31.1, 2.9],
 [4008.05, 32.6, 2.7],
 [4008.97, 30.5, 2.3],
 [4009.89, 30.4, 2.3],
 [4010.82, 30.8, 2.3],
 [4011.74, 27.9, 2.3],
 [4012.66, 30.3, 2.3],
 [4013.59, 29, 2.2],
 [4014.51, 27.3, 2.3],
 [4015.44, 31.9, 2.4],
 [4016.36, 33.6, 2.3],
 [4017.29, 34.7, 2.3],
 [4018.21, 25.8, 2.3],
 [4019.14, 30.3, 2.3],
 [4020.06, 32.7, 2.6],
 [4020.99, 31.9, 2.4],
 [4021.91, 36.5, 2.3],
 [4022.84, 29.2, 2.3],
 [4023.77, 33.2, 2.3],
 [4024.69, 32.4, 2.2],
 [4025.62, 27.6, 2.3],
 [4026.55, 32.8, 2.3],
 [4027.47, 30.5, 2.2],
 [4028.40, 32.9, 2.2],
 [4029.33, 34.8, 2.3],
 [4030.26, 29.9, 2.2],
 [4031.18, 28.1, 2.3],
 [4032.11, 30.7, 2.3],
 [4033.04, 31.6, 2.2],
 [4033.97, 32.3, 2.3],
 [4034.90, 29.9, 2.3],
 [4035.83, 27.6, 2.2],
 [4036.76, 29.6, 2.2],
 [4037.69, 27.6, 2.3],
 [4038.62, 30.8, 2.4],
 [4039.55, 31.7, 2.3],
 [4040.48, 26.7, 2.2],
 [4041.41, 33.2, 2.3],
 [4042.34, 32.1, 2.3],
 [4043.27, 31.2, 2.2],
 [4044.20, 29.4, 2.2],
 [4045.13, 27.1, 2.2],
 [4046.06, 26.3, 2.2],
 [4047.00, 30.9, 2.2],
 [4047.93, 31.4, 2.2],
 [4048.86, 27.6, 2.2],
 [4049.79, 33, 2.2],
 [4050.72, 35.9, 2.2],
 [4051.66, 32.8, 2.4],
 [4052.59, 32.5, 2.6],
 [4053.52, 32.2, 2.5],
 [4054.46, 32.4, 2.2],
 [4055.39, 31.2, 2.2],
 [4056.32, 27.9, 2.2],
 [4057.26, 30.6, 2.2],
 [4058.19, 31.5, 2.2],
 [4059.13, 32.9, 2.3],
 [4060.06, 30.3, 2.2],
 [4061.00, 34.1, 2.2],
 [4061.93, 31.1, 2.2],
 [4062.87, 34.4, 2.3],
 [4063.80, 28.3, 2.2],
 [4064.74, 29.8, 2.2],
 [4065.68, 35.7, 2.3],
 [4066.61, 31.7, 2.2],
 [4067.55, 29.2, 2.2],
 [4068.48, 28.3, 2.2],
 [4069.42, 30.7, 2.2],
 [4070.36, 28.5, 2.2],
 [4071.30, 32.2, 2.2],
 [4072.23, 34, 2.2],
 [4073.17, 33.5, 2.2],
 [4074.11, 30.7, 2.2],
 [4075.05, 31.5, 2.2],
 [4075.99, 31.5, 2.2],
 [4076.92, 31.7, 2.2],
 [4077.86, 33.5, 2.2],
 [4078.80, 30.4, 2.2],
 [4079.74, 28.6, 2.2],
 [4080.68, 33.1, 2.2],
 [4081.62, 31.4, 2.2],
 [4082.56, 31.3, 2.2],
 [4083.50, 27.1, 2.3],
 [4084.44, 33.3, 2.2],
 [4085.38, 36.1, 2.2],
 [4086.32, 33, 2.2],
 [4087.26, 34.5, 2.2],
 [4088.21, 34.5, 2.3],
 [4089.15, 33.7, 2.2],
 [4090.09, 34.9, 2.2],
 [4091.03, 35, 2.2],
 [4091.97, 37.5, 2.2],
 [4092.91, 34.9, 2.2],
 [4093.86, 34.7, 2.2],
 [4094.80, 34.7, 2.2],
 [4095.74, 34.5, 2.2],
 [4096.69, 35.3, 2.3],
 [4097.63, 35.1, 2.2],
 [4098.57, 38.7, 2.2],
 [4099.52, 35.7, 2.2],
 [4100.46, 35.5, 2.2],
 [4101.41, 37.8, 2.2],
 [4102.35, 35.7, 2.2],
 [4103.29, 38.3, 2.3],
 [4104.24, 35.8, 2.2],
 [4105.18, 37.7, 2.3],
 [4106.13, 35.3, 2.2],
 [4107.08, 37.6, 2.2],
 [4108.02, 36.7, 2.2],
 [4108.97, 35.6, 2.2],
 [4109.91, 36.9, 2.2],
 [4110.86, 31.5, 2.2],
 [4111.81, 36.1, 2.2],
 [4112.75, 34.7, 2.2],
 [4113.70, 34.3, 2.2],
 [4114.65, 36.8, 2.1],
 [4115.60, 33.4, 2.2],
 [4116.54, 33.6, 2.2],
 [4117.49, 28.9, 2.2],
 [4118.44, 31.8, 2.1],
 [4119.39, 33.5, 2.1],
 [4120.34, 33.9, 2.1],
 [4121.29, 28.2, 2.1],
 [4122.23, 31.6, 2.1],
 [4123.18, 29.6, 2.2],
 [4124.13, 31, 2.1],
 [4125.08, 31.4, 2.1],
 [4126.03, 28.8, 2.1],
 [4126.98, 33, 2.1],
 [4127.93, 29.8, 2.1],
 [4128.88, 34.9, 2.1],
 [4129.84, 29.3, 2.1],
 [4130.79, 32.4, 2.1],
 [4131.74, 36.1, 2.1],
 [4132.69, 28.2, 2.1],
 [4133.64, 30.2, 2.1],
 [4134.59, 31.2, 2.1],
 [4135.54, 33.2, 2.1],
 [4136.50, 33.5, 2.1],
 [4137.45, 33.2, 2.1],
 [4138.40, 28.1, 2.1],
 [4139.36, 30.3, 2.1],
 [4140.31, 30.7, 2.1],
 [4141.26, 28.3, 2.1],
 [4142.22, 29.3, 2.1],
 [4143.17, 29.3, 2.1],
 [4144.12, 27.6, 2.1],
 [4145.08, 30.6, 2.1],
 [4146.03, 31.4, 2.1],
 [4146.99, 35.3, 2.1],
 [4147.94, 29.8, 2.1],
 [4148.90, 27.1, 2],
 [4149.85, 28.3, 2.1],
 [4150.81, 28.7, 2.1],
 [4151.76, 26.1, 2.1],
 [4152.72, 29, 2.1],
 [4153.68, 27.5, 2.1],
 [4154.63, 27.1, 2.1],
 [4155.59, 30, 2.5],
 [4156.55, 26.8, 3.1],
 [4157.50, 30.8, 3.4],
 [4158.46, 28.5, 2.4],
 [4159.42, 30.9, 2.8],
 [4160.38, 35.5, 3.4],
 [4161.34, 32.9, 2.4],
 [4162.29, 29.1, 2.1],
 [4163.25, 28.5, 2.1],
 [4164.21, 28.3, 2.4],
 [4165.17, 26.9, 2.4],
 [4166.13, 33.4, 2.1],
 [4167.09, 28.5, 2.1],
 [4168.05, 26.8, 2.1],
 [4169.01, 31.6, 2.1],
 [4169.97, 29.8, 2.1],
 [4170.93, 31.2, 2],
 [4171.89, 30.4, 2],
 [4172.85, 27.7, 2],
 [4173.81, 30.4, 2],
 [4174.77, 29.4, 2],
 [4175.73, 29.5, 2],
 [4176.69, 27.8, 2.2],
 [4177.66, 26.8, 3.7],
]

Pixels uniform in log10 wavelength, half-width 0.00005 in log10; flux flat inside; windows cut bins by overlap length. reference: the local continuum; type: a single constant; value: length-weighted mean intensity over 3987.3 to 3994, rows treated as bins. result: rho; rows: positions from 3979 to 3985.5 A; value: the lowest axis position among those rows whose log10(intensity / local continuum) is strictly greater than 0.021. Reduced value 3980.45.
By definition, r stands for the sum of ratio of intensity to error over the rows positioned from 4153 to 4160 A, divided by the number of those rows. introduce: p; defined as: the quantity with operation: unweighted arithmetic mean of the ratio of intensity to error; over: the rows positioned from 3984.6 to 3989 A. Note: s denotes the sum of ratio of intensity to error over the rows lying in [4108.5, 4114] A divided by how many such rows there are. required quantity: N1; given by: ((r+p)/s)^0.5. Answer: 1.23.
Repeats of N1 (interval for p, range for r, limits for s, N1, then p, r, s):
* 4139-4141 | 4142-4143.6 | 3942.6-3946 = 1.48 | 14.5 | 14.0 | 12.9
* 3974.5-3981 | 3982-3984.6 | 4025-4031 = 1.38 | 13.2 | 13.3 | 14.0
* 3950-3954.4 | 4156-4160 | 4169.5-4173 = 1.28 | 14.1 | 10.2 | 14.7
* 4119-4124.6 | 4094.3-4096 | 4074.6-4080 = 1.47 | 14.8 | 15.7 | 14.2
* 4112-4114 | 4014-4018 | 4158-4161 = 1.63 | 15.7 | 13.7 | 11.1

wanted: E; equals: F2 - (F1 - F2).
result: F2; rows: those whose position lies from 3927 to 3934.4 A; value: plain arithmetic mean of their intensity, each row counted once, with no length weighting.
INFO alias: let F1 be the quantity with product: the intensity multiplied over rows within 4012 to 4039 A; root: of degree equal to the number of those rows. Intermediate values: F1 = 30.8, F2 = 32.6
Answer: 34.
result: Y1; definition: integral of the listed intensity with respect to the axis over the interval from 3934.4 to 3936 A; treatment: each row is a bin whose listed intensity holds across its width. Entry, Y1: 50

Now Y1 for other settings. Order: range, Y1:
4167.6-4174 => 190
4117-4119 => 61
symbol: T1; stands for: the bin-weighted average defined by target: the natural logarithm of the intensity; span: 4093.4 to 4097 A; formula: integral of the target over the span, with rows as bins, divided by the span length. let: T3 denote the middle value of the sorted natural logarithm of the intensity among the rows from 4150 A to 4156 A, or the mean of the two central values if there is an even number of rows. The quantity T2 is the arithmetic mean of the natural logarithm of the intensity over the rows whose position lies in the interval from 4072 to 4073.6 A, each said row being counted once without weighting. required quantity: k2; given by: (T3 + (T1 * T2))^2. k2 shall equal 250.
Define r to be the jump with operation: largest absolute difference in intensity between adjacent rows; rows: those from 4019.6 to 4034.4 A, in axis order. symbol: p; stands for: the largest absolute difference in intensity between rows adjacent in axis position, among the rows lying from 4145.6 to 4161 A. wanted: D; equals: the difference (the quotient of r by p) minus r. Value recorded -6.0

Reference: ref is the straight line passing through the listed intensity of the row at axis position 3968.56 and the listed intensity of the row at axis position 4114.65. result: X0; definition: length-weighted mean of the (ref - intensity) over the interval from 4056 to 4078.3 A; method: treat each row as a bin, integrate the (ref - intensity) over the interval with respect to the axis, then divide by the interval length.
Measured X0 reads 4.0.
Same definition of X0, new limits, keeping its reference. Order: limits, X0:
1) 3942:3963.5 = -1.2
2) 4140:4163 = 8.3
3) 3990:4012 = 2.4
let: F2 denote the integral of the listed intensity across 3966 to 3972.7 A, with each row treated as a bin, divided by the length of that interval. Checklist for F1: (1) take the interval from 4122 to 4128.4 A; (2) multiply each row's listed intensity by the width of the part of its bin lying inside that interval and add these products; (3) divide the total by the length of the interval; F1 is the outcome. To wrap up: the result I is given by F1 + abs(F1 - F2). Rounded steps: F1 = 30.7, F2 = 33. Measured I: 33.4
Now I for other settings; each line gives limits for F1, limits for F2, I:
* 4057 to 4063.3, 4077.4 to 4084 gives 33.6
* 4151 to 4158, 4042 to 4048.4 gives 29.7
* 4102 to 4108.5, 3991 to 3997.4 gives 40.0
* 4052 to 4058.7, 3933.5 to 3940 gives 31.4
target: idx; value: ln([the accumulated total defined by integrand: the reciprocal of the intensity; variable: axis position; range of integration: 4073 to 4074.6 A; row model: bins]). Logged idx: -2.99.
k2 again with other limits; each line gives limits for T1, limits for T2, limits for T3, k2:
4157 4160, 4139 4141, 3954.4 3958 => 229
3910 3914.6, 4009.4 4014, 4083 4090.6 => 236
